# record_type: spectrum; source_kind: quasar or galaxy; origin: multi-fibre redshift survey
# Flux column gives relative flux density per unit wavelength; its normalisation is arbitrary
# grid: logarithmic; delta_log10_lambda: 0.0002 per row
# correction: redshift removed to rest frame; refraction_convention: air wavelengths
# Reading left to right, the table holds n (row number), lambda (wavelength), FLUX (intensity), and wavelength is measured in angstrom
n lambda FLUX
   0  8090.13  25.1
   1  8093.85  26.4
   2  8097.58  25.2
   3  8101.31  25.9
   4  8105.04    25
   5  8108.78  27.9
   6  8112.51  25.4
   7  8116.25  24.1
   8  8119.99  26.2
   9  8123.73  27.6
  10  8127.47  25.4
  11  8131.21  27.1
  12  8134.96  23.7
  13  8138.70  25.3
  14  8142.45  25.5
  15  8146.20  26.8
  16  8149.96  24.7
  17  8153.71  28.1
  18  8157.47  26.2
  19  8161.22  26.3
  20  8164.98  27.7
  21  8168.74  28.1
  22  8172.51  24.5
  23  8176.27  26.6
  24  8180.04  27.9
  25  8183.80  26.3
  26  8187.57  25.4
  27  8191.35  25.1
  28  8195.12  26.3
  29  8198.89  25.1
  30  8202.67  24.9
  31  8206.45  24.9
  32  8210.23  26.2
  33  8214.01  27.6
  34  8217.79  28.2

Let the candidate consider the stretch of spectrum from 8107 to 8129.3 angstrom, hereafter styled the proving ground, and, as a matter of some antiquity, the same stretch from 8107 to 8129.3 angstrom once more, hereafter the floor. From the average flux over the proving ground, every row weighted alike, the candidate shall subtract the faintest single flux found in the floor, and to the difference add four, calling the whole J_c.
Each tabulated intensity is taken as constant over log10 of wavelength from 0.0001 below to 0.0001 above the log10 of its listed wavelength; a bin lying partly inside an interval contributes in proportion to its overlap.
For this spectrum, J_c 6.00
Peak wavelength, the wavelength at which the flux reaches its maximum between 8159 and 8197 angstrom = 8168.74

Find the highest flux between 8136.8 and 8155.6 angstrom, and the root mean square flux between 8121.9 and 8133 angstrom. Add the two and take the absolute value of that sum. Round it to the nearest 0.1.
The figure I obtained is 54.8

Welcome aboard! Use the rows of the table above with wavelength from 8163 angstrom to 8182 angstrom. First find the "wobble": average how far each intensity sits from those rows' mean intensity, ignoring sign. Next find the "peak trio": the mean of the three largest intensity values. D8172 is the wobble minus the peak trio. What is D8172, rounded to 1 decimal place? -26.8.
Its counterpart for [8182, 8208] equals -25.5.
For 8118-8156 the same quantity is -26.5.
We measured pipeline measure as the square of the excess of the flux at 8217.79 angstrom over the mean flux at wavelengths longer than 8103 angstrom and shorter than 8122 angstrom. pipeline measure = 6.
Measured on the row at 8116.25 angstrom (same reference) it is 3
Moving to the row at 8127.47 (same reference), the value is 0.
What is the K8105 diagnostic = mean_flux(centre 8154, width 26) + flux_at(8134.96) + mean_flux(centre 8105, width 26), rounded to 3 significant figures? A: 75.9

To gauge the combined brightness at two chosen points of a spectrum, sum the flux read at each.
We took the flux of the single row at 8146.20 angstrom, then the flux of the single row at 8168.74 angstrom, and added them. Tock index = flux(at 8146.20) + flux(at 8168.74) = 54.9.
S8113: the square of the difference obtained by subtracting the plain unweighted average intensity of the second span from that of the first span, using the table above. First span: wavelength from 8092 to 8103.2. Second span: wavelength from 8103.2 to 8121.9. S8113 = 0.01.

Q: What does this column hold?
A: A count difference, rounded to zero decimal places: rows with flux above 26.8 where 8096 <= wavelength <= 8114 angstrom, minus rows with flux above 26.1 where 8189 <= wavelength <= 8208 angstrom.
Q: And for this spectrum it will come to 0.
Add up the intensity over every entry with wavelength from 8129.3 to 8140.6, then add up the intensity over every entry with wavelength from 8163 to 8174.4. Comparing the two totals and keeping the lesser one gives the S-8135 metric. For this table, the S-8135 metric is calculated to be 76.1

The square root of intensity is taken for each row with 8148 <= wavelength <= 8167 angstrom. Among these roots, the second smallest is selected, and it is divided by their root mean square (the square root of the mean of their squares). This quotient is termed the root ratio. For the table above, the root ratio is 0.992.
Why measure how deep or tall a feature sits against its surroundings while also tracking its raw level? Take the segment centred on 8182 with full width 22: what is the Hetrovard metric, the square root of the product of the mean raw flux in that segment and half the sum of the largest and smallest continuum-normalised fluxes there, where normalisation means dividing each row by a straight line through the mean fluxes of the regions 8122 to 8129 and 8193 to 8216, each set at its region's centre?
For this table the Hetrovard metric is 5.11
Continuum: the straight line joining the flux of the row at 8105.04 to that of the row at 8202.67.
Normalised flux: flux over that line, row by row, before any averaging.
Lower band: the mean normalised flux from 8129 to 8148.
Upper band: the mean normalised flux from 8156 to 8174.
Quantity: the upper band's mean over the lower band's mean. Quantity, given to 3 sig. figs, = 1.04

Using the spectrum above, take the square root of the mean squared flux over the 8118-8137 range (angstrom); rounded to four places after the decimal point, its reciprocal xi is 0.0384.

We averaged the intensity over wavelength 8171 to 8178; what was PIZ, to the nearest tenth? 25.6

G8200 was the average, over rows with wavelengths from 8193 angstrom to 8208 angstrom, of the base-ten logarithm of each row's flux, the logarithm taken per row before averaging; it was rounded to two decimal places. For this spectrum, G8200 1.40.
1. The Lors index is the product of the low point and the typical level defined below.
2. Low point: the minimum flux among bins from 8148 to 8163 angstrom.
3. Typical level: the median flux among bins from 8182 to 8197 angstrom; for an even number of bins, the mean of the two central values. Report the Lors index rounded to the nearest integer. 638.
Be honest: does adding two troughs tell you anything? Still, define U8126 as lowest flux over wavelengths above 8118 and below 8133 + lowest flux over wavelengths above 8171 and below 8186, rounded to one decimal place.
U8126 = 49.9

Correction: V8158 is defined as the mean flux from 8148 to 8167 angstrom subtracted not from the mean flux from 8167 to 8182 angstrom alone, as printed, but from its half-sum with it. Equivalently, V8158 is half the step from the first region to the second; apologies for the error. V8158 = 0.1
